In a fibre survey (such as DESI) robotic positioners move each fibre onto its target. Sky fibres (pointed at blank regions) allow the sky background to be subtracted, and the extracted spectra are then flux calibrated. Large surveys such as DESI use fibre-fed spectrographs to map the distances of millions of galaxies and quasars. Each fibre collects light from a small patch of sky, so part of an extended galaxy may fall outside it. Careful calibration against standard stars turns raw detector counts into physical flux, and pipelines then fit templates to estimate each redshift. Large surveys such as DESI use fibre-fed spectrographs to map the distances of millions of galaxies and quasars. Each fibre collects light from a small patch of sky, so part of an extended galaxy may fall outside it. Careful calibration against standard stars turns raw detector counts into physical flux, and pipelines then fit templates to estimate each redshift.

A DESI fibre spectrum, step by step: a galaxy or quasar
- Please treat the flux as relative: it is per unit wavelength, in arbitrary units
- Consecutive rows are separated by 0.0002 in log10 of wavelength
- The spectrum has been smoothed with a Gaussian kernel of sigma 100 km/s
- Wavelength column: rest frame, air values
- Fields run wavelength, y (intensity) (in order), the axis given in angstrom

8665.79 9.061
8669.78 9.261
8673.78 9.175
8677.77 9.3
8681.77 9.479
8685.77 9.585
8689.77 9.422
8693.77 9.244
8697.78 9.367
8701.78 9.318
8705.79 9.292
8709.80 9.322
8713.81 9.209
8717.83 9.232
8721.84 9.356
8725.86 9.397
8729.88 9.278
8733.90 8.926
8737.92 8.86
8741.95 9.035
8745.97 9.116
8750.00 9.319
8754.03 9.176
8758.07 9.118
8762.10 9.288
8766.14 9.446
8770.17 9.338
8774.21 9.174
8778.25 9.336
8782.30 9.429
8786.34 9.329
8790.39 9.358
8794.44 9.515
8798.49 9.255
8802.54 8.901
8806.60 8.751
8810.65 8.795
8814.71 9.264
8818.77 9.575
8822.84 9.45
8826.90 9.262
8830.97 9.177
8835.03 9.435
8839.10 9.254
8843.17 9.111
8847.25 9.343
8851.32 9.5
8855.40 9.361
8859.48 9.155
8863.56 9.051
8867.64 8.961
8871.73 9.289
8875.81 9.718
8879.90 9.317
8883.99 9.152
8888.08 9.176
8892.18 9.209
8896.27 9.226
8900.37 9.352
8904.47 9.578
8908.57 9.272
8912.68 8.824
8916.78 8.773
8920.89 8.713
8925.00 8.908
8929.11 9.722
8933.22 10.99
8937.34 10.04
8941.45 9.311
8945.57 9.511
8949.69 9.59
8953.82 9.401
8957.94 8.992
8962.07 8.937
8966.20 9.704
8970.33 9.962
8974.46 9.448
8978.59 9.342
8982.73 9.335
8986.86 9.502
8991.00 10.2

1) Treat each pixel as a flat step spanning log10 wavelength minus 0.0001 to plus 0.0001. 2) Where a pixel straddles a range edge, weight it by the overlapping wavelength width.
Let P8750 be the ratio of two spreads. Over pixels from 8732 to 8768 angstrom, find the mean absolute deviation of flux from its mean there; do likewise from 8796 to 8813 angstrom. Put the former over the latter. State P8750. 0.9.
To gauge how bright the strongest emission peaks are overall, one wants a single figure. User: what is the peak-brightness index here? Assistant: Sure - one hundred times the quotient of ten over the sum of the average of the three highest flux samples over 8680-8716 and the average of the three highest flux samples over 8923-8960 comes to 50.6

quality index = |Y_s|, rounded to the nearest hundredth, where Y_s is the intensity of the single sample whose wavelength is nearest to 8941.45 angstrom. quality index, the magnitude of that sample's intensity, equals 9.31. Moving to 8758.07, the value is 9.12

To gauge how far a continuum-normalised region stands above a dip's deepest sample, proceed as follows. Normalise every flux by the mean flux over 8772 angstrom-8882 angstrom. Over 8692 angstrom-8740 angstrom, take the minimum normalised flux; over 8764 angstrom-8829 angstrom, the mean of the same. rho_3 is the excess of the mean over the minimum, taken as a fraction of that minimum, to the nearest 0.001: 0.045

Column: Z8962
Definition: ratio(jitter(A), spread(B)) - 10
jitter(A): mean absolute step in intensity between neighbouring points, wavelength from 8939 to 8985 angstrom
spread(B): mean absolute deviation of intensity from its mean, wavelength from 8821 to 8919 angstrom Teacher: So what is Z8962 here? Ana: -8.38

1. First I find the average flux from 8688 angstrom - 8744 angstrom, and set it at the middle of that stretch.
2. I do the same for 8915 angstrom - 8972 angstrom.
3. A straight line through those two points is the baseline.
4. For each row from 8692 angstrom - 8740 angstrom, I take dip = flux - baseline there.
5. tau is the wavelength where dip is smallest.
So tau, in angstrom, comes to 8737.92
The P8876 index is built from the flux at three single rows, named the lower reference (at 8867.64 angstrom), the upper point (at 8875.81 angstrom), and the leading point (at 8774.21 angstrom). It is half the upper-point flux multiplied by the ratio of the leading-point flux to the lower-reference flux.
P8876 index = 5.0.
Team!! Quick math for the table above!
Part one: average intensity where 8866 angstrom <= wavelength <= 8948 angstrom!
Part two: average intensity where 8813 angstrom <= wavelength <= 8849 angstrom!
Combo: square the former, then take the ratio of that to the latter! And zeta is 9.39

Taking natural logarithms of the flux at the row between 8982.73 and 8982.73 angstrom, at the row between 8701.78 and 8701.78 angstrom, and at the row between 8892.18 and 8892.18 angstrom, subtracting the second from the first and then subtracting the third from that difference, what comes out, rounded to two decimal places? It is -2.22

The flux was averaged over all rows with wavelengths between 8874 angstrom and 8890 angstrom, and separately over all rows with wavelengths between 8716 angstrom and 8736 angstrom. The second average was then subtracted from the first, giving 0.1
